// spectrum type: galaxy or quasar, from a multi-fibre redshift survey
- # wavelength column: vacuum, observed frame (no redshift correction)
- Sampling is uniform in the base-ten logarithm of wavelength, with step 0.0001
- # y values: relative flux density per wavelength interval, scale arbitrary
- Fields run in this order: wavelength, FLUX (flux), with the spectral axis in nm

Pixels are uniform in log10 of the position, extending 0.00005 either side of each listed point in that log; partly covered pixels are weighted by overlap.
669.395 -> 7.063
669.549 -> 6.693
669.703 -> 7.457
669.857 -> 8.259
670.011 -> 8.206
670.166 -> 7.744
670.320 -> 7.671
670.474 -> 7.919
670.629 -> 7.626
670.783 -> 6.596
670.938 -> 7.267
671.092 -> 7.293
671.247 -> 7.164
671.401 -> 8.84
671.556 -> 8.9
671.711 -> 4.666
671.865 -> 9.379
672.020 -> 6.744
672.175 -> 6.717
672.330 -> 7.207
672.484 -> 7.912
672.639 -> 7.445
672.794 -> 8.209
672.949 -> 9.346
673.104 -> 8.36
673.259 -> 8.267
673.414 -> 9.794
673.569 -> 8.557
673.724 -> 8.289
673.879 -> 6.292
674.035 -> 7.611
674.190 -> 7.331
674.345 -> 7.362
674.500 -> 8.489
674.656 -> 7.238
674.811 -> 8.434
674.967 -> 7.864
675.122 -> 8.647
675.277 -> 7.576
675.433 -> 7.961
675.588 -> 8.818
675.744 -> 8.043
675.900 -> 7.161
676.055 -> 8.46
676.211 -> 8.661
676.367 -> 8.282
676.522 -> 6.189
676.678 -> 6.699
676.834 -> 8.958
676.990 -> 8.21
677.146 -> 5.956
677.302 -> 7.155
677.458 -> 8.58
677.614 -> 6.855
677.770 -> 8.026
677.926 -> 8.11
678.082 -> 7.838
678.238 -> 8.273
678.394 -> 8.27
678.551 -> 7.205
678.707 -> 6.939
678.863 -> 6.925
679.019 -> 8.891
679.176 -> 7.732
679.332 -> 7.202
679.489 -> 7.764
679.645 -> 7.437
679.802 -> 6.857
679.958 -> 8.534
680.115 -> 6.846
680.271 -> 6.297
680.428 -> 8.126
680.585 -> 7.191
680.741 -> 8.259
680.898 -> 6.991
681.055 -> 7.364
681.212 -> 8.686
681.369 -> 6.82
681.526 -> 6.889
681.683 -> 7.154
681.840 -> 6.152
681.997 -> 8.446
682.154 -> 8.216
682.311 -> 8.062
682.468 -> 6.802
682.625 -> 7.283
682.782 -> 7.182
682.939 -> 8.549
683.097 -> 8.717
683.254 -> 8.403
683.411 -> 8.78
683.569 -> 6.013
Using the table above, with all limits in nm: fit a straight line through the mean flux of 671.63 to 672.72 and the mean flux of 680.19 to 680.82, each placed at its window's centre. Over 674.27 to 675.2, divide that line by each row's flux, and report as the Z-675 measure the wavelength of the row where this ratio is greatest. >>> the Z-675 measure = 674.656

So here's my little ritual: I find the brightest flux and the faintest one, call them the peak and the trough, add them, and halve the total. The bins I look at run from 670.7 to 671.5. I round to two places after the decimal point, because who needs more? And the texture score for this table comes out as 7.72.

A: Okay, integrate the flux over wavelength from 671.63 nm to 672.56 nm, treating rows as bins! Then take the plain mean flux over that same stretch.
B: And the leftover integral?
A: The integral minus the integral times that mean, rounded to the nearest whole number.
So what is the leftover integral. -40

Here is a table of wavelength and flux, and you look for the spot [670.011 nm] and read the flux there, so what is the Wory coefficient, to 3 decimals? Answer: 8.206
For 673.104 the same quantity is 8.360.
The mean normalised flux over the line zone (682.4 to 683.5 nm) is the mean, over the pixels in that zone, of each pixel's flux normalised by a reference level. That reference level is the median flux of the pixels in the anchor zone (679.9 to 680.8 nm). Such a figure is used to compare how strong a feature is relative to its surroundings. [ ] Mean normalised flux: 1.04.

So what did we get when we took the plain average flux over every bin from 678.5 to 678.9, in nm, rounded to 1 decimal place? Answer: 7.0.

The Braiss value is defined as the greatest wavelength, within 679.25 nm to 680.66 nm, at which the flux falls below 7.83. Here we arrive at 680.585 nm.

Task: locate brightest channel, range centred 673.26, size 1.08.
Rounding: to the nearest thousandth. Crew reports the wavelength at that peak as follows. 673.414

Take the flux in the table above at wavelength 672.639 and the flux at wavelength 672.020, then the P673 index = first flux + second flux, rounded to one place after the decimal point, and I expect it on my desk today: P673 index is 14.2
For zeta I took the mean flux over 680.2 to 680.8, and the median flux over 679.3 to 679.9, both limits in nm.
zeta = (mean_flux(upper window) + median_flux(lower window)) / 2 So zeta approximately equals 7.39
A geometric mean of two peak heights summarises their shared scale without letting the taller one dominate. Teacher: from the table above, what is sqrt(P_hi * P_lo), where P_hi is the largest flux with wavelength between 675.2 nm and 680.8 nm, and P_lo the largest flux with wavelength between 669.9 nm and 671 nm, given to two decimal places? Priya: 8.57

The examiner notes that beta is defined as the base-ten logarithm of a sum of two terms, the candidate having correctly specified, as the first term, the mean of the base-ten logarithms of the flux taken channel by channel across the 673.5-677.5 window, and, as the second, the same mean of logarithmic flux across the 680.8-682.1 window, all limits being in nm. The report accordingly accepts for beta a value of 0.243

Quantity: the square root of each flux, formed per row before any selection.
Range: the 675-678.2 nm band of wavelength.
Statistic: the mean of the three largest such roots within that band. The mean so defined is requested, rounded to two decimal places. 2.97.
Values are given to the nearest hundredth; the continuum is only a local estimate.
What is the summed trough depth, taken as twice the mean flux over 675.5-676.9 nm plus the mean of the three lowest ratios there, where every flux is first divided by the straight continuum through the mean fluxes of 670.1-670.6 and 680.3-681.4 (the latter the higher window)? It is 2.93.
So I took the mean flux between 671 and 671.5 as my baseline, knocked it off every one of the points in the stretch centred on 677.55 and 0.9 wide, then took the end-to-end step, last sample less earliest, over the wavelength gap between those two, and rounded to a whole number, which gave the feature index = 3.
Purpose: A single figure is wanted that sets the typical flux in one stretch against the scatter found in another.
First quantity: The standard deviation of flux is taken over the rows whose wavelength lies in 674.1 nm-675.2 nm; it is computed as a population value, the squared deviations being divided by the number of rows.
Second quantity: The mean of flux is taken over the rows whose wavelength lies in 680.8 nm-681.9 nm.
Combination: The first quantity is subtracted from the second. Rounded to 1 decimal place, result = 6.6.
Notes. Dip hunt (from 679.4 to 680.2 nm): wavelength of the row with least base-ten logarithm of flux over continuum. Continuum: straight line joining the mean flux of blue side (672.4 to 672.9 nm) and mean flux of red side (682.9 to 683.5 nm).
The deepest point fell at 680.115 nm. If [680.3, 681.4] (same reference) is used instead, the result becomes 681.369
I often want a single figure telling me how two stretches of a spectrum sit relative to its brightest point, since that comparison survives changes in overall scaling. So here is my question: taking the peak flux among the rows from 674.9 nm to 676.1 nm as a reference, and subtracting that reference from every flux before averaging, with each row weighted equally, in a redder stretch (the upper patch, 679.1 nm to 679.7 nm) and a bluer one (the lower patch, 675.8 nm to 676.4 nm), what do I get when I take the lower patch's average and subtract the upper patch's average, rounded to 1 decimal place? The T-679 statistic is 0.6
